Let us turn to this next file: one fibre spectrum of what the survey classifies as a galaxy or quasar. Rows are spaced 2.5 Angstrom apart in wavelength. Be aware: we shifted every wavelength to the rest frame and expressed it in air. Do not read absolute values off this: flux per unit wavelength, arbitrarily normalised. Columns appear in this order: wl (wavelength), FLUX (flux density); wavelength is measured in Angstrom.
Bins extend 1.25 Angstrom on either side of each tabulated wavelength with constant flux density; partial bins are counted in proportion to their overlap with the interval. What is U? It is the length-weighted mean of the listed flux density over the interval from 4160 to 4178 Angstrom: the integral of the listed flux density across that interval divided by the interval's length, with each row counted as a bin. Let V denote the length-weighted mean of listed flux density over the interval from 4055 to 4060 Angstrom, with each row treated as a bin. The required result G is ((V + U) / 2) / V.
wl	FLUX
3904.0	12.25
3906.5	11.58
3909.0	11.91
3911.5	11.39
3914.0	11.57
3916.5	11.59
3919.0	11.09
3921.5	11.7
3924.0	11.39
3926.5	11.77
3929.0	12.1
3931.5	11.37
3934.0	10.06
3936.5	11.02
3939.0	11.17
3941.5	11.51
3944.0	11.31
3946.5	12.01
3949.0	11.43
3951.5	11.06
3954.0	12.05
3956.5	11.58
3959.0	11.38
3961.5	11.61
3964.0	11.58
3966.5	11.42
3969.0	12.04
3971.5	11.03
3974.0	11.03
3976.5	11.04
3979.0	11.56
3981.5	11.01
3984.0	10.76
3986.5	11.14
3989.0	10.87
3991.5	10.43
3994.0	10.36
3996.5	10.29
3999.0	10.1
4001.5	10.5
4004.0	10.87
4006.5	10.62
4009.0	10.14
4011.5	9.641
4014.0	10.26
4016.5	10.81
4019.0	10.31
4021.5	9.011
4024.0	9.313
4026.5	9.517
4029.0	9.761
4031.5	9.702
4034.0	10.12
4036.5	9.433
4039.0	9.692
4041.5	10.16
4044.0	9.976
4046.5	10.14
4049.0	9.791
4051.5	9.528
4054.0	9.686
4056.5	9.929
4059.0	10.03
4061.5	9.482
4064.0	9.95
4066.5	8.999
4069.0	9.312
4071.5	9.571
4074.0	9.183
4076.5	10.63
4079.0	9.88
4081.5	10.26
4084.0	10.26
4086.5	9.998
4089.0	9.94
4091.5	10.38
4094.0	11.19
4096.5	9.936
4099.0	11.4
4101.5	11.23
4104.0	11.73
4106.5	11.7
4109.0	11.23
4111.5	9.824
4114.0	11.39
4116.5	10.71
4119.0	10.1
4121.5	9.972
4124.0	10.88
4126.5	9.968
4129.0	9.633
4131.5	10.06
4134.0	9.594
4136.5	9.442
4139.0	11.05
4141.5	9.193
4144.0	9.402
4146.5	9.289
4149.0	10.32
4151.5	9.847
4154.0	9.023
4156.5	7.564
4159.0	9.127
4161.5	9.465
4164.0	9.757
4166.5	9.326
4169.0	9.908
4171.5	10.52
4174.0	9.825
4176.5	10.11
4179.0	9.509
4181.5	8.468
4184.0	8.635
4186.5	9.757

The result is 0.99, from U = 9.8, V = 10.0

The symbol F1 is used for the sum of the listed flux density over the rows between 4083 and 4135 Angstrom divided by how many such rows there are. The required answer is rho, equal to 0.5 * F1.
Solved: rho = 5.26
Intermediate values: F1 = 10.5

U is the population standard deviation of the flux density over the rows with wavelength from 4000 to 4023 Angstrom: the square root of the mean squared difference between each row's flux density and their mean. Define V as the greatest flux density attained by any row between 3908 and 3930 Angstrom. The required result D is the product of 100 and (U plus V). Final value 1266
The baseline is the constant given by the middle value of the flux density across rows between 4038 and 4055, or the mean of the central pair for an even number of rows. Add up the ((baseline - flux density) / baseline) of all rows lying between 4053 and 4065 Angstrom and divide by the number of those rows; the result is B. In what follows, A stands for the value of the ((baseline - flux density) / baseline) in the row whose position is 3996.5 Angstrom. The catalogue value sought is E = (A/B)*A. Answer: -1.0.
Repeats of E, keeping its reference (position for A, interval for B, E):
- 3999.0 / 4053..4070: 0.1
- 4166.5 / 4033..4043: -0.4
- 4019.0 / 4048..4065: 1.4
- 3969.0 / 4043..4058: -10.2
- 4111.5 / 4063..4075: 0.0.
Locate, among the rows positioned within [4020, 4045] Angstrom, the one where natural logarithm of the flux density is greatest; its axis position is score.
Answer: 4041.5 Angstrom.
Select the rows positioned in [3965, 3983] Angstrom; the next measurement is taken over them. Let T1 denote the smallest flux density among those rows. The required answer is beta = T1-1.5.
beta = 9.5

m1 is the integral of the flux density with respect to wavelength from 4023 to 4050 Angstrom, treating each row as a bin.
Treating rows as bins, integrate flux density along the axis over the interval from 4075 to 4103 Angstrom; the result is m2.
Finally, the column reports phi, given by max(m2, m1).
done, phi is 293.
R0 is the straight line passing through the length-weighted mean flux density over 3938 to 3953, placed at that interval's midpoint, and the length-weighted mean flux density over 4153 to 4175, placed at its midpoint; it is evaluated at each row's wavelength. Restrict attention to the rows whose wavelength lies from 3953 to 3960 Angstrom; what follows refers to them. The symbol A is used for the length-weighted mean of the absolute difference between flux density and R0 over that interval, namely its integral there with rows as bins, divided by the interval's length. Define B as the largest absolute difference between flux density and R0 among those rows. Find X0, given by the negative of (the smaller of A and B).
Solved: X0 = -0.3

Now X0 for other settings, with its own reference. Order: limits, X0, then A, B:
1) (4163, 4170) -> -0.3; 0.31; 0.56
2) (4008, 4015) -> -0.8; 0.81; 1.17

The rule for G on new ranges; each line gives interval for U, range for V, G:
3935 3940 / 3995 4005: 1.03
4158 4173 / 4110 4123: 0.97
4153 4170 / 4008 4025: 0.96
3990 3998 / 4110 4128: 1.00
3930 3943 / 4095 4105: 1.00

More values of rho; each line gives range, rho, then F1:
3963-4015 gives 5.40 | 10.8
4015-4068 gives 4.89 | 9.8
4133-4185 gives 4.75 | 9.5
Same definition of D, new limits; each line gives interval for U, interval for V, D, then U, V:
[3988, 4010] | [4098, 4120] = 1200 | 0.27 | 11.73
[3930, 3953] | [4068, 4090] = 1112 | 0.49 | 10.63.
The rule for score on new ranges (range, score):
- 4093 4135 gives 4104.0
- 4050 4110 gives 4104.0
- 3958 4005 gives 3969.0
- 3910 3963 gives 3929.0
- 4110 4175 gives 4114.0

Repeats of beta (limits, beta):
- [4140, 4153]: 7.7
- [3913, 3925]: 9.6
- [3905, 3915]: 9.9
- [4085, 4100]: 8.4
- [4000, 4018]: 8.1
